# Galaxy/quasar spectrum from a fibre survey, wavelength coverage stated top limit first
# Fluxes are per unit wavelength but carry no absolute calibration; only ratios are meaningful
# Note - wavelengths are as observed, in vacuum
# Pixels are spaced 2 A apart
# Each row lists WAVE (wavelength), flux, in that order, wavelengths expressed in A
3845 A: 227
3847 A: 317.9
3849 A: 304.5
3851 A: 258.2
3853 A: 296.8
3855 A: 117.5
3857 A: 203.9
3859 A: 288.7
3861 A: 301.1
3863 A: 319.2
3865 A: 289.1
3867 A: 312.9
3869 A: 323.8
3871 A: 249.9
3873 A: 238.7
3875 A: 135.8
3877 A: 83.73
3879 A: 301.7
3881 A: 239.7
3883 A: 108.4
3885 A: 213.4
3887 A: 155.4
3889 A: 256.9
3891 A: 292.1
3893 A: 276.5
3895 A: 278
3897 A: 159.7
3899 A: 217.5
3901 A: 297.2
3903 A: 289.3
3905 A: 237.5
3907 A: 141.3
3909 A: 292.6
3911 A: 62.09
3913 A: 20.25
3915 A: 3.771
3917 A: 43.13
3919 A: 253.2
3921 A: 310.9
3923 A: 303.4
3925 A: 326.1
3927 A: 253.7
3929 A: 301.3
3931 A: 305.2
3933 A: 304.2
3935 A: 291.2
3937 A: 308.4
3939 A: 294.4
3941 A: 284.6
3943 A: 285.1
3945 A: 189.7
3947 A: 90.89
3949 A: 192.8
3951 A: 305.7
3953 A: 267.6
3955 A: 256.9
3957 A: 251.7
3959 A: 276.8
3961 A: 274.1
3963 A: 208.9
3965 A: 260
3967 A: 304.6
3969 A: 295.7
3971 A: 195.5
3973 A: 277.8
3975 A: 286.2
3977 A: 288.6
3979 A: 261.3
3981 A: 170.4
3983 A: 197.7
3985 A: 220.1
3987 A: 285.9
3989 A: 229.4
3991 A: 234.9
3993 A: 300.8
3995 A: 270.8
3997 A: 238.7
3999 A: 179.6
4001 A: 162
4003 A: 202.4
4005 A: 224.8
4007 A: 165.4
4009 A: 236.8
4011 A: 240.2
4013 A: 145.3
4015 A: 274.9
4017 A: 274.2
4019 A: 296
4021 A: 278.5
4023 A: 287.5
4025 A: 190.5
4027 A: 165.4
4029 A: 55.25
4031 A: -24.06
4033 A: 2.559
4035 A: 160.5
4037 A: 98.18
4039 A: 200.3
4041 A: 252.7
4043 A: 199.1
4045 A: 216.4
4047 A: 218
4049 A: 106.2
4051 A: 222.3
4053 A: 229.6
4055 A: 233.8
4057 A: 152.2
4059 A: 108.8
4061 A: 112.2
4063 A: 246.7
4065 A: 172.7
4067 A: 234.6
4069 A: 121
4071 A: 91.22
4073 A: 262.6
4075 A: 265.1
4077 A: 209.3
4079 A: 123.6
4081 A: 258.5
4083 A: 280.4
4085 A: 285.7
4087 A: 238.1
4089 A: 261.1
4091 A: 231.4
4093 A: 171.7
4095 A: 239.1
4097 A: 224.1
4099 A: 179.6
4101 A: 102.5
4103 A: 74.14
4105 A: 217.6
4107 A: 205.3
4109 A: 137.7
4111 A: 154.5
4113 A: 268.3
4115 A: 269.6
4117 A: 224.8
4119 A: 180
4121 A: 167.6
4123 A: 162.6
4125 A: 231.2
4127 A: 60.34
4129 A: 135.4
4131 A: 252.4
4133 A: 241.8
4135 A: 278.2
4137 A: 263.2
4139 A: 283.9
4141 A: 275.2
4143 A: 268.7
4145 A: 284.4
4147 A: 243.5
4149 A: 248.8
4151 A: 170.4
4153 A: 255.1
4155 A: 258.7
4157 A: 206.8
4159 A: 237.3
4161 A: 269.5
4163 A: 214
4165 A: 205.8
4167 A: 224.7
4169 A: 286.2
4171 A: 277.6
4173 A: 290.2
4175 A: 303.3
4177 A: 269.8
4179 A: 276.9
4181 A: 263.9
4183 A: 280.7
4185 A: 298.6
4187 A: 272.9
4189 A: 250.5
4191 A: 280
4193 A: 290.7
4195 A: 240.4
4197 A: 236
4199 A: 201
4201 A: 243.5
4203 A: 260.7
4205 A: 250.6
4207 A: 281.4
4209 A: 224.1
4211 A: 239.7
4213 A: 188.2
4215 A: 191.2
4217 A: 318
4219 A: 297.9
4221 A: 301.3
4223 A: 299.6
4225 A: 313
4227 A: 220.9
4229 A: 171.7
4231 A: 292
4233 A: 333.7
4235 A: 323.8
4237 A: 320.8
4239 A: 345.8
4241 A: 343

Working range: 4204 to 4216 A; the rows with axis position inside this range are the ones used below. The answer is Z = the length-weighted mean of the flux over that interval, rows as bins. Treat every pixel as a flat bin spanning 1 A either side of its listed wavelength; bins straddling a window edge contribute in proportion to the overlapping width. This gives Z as 229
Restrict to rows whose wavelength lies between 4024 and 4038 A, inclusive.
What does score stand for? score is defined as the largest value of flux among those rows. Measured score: 190.5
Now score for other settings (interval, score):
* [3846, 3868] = 319.2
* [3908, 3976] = 326.1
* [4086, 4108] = 261.1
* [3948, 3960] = 305.7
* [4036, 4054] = 252.7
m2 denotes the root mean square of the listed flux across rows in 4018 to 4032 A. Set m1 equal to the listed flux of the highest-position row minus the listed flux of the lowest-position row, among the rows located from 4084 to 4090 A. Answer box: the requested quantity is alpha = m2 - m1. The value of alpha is 237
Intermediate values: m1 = -25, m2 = 212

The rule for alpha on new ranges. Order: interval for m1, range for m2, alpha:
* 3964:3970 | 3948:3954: 224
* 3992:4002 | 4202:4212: 391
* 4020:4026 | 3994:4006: 304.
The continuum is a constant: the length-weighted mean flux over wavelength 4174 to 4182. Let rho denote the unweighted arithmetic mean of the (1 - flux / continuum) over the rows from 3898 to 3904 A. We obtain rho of 0.0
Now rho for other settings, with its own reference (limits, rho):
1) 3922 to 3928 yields -0.1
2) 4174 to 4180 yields 0.0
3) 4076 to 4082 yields 0.3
